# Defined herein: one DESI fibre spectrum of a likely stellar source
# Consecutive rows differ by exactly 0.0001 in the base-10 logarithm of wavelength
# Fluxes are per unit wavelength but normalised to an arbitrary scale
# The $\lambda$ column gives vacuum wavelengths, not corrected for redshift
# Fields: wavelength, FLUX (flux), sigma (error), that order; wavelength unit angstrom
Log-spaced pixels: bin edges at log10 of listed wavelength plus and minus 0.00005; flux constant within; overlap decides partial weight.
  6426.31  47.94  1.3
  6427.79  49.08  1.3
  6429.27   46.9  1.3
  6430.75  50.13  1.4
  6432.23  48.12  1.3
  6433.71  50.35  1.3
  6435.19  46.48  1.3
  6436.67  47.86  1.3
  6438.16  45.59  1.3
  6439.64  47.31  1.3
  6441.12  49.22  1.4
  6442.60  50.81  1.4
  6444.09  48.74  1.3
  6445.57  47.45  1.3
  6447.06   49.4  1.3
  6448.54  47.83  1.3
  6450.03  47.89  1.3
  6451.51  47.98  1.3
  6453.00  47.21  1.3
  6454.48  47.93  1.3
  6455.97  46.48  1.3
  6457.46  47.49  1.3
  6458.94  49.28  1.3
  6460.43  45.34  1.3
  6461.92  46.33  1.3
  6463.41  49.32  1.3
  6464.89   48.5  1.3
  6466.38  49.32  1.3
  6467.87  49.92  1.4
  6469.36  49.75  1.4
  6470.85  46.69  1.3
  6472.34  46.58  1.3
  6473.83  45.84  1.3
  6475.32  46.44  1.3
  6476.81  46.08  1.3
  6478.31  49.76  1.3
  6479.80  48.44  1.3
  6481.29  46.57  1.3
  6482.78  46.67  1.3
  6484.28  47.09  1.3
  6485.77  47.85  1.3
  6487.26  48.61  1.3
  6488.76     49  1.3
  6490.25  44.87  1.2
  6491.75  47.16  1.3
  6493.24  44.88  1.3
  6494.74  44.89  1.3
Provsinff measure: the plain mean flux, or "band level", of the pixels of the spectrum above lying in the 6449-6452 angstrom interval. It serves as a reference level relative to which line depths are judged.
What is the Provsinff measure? 47.9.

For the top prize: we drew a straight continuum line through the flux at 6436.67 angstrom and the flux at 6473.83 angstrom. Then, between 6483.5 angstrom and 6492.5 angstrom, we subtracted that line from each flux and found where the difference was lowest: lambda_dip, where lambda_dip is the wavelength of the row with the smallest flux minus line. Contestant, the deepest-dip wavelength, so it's 6490.25 angstrom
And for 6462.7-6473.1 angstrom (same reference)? 6472.34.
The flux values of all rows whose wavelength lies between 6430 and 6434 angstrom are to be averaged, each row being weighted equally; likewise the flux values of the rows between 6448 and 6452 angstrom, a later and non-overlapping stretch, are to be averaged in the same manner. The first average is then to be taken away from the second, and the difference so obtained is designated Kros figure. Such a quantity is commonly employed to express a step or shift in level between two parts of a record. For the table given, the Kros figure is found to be -1.6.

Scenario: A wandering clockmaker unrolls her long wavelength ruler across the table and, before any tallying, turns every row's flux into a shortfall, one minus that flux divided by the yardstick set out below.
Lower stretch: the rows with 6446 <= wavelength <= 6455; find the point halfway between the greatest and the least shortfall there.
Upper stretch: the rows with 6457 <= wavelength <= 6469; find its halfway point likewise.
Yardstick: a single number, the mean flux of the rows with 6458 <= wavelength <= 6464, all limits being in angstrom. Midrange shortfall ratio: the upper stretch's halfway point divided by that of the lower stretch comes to 0.1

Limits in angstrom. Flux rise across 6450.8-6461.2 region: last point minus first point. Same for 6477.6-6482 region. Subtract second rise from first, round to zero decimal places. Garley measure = 1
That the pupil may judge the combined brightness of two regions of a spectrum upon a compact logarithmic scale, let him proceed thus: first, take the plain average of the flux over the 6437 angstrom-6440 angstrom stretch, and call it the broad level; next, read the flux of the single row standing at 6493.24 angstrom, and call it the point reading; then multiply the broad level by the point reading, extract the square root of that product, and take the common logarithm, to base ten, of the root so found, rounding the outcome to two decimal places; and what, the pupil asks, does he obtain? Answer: 1.66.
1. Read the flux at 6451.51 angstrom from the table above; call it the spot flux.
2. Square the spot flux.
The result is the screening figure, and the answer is 2302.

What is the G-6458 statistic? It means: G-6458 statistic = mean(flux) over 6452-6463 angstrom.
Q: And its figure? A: 47.2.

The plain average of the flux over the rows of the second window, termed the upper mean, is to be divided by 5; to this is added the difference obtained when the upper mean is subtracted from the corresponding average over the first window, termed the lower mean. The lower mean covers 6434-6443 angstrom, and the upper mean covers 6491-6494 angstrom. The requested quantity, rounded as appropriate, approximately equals 11.1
